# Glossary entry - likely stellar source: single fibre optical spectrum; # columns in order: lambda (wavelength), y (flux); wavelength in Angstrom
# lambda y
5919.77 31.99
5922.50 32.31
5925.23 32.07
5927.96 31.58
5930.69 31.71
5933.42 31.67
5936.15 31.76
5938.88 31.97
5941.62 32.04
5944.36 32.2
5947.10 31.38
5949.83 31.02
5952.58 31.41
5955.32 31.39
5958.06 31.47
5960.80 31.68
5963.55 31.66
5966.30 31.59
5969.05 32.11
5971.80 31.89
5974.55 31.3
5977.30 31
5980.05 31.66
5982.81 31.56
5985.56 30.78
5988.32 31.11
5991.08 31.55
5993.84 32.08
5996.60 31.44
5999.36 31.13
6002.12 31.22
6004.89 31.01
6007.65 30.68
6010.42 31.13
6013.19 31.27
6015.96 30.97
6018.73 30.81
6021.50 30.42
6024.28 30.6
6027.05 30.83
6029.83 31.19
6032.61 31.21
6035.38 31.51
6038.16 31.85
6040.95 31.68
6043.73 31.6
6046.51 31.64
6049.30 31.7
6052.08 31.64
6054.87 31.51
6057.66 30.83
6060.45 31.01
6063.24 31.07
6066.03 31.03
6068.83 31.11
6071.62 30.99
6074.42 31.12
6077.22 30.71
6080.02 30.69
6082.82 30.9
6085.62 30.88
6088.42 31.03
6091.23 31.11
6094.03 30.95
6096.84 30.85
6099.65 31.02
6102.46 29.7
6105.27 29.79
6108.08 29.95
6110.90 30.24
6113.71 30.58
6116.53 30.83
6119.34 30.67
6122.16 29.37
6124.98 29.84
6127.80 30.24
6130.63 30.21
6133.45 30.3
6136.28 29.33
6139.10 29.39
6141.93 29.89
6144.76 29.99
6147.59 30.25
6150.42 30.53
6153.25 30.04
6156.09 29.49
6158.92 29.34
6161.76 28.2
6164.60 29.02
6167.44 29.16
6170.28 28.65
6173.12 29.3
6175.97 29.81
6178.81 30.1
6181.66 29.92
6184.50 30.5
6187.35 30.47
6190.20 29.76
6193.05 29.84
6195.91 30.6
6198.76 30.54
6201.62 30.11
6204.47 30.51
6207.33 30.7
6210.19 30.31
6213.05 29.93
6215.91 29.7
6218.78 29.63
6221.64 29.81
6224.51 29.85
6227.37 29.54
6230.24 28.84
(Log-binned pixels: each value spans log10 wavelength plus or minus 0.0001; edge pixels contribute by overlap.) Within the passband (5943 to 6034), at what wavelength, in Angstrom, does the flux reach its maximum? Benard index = 5944.36 Angstrom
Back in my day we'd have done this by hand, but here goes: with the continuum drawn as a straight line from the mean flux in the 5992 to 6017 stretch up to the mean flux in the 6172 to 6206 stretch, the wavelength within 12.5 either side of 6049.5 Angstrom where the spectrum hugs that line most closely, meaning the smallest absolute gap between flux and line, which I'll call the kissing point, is 6057.66 Angstrom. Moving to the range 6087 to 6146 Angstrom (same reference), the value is 6113.71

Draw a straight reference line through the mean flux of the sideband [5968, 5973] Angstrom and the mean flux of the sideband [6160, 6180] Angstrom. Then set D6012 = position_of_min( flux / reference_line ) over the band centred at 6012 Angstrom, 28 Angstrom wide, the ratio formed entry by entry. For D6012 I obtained 6021.50 Angstrom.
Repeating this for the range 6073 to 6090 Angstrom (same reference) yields 6077.22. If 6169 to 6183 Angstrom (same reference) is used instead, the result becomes 6170.28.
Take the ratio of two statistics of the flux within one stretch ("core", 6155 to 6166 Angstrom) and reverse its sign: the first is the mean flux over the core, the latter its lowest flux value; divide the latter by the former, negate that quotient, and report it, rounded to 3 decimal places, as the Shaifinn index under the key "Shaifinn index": -0.972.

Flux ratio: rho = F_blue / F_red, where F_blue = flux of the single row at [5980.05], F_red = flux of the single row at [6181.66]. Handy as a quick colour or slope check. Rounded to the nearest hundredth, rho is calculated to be 1.06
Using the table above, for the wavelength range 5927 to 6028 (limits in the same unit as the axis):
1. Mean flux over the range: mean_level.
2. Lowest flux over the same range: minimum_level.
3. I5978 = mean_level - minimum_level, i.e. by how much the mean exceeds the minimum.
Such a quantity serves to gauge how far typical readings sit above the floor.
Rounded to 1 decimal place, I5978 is 1.0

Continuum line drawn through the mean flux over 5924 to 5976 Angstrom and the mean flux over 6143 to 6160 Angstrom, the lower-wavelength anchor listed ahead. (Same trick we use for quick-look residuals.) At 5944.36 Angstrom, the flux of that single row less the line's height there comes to 0.47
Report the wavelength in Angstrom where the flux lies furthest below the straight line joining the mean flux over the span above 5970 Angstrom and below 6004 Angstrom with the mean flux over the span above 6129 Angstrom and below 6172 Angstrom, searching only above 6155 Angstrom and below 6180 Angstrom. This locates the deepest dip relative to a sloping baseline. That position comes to 6161.76 Angstrom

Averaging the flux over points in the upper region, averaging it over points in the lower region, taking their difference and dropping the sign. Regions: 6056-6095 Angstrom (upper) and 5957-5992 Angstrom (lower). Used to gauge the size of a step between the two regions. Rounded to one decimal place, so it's 0.5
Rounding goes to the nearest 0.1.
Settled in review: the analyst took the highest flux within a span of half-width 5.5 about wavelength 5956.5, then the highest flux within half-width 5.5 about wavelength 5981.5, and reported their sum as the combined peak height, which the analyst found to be 63.3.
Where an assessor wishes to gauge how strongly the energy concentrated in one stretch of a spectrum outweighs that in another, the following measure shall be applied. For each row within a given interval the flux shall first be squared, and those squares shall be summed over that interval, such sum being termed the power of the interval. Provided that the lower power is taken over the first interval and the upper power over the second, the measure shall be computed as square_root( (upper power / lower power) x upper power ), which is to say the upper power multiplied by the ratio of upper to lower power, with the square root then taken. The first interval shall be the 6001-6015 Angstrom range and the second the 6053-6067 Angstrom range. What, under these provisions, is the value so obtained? 69.6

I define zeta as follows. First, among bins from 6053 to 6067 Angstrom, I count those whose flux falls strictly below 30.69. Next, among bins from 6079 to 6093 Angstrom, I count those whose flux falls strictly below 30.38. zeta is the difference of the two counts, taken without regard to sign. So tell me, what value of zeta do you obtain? 0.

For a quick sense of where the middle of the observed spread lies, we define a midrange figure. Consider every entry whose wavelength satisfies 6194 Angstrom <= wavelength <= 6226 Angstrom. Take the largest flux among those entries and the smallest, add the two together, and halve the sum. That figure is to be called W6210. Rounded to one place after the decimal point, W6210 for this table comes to 30.2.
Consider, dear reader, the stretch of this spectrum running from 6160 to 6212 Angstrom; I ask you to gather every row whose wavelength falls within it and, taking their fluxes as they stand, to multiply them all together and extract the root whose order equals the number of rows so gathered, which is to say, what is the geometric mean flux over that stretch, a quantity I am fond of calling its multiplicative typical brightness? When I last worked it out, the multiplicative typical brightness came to 29.9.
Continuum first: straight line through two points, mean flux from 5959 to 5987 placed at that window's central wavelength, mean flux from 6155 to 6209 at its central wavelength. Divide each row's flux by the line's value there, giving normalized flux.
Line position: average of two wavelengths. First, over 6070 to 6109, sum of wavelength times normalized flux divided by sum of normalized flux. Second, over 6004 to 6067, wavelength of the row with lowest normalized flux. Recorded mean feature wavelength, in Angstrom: 6055.6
